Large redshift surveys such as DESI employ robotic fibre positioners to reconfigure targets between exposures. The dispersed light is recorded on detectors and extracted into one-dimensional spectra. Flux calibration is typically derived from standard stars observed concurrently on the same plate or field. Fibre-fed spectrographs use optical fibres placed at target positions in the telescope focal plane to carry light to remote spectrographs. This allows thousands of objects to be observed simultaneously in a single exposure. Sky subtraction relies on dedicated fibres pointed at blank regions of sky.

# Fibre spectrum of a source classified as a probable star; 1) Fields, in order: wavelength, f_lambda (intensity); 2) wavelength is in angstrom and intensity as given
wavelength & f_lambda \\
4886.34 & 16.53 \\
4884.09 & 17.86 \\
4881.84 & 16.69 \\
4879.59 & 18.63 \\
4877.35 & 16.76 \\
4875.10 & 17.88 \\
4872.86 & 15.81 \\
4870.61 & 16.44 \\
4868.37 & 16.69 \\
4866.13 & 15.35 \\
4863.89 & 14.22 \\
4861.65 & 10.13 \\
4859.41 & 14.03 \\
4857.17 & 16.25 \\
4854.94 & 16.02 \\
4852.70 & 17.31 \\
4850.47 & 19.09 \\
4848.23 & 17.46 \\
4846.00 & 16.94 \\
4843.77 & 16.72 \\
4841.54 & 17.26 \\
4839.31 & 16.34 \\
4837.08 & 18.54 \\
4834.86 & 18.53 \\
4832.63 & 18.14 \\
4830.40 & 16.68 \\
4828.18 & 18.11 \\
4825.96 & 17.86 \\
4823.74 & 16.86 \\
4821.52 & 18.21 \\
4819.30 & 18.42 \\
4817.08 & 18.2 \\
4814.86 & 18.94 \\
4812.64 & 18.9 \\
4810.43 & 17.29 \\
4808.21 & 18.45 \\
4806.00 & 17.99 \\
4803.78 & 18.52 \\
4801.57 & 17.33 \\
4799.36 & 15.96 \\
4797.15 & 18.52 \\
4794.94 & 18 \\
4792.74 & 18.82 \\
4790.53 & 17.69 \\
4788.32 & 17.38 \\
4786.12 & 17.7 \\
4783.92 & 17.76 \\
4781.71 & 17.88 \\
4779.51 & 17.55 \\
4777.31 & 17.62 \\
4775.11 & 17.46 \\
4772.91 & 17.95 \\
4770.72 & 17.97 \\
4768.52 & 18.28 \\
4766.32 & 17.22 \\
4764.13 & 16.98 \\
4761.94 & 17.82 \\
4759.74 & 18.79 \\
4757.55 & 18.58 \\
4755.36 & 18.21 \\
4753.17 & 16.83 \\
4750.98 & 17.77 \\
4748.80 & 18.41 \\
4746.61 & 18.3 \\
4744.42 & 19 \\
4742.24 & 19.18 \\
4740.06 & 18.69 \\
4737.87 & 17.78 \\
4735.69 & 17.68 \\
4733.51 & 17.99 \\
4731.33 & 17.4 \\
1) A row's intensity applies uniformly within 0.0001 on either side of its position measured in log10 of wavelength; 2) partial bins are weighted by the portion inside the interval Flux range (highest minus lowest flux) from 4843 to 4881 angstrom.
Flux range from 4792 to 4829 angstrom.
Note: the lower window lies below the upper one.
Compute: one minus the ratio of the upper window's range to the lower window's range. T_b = -2.0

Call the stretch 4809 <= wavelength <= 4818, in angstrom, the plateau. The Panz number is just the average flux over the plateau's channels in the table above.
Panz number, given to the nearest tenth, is 18.3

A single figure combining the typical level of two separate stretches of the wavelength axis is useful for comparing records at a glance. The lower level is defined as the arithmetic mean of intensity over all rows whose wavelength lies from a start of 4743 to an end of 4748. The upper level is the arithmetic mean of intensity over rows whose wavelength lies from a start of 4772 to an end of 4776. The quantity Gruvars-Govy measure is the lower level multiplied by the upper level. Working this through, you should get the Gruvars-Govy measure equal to 330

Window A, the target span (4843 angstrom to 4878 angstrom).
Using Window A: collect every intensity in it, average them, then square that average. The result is 258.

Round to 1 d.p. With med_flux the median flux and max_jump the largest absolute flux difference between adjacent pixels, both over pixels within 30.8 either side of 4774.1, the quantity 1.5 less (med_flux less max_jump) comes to -13.8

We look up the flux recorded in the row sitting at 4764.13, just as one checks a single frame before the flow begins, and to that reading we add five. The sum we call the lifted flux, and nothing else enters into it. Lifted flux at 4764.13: 22.0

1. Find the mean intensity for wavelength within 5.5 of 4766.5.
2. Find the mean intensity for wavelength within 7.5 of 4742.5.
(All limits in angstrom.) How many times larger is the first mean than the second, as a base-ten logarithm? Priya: -0.02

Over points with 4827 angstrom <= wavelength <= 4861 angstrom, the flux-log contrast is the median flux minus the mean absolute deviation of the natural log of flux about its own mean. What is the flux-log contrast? 17.2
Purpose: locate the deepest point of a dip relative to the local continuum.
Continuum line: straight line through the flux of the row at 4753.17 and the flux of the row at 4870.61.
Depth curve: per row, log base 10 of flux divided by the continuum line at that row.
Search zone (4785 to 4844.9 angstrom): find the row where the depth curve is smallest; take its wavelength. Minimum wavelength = 4799.36 angstrom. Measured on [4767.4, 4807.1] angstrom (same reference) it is 4799.36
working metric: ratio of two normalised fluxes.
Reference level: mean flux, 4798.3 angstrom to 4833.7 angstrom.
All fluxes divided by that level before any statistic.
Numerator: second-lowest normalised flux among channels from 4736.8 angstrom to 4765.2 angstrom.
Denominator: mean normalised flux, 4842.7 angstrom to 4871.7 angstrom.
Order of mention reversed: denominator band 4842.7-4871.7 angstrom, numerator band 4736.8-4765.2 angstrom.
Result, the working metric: 1.07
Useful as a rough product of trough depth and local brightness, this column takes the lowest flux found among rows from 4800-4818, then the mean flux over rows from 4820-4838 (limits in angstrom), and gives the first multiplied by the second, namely 309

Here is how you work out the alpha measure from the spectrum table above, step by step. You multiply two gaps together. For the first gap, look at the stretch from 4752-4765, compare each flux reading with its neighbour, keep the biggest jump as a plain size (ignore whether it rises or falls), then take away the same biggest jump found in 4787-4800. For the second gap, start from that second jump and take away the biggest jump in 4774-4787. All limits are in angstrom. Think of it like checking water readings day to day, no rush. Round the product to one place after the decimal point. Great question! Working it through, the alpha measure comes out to -2.6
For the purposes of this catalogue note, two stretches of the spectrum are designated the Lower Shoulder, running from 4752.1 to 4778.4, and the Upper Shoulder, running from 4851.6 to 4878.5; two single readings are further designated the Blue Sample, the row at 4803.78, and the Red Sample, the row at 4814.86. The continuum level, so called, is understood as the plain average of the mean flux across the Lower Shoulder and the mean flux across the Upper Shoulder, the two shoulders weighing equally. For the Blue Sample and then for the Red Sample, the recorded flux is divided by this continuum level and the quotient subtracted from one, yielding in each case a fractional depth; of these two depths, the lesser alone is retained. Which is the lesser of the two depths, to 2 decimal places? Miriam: -0.13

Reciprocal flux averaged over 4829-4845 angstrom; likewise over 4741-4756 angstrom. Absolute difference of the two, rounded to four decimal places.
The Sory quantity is 0.0025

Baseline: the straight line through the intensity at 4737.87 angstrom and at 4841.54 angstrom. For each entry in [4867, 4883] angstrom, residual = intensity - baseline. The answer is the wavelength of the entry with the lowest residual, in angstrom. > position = 4872.86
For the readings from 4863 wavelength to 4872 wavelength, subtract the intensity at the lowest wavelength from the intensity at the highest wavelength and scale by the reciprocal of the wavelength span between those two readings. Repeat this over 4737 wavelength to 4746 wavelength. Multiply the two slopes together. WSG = 0.062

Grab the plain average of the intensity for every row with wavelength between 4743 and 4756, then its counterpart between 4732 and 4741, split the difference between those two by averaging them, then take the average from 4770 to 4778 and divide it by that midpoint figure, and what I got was 0.98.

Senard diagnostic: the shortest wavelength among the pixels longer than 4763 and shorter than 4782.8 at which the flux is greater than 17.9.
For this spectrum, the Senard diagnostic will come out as 4768.52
